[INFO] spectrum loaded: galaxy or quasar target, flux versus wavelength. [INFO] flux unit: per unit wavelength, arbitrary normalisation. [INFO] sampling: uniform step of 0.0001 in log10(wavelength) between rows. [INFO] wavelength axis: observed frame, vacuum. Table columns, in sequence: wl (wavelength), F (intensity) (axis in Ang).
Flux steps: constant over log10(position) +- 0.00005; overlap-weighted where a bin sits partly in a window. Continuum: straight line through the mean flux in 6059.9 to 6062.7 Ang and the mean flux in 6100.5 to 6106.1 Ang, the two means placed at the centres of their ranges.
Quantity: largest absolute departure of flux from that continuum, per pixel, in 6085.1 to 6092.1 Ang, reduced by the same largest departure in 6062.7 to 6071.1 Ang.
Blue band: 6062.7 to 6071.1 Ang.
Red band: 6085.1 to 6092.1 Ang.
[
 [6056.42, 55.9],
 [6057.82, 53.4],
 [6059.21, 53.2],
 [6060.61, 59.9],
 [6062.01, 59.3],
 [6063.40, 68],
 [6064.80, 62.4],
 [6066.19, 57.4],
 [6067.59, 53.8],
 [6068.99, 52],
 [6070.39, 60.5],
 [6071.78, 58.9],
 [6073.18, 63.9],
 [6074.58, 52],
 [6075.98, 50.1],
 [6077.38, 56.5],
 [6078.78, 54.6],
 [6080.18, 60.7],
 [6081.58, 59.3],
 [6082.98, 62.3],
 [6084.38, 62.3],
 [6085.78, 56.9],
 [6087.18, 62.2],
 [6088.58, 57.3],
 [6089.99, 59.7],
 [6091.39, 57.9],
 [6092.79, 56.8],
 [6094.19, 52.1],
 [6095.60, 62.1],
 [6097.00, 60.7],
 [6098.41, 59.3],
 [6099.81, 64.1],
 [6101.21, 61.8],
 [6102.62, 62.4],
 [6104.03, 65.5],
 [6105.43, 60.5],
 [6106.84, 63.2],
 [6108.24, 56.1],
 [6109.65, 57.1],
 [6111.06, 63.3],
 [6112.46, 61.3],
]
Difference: -4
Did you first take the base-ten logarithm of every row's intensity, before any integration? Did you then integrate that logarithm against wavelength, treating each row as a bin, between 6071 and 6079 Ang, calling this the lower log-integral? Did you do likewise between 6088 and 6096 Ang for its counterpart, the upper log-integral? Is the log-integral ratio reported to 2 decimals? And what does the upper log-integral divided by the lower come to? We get 1.01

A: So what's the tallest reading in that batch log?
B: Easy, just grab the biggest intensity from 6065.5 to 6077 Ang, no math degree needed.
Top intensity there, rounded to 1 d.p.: 63.9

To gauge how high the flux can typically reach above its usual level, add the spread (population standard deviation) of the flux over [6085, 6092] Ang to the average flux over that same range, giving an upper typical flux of 60.8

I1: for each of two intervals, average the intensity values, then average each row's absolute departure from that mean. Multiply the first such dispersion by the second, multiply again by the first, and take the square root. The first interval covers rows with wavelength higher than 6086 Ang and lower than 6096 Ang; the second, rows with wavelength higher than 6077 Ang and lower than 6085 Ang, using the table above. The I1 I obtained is 4.1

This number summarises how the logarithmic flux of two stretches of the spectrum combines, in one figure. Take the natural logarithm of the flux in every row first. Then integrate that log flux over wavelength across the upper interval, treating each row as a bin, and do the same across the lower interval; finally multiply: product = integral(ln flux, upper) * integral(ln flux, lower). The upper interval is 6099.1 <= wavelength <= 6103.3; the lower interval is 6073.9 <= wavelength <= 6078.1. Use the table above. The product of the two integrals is 290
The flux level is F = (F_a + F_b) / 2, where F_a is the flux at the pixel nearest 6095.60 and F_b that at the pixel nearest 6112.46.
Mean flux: 61.7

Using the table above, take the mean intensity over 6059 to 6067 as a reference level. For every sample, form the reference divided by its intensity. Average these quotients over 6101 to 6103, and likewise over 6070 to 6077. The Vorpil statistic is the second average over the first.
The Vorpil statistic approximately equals 1.10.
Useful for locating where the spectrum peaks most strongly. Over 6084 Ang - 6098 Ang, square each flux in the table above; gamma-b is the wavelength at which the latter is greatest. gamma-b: 6084.38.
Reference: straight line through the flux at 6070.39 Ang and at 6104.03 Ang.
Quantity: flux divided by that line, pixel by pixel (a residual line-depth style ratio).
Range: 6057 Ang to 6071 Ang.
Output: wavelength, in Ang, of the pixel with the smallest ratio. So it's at 6068.99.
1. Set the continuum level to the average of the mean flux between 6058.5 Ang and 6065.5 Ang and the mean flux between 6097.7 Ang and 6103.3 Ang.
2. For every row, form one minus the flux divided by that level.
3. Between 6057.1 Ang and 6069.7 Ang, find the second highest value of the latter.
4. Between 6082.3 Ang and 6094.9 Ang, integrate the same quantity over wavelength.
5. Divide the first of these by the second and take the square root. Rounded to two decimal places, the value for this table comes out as 0.49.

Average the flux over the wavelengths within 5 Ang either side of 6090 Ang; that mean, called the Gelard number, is 57.6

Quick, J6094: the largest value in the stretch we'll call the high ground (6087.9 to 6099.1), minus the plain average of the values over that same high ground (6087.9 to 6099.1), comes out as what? 3.9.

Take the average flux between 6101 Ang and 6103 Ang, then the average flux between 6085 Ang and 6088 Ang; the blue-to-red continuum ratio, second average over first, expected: 0.96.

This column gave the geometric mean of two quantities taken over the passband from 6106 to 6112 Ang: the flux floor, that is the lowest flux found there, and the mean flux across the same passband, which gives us 58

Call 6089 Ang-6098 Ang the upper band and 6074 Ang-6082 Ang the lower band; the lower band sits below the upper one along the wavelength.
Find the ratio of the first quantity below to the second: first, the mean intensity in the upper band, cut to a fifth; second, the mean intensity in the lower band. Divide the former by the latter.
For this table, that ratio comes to 0.210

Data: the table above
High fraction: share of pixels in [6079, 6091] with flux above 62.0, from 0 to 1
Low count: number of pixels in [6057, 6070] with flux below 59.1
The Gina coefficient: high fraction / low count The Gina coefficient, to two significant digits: 0.075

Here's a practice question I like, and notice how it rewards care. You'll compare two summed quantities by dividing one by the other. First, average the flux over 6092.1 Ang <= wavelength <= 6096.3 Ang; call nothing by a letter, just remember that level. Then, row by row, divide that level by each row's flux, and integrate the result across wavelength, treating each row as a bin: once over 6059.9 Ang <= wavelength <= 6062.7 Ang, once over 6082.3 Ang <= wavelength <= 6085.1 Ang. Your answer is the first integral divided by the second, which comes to 1.04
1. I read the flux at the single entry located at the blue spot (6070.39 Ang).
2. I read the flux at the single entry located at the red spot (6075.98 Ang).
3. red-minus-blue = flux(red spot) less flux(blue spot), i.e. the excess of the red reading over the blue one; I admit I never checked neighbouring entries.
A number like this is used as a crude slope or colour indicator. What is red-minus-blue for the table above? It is -10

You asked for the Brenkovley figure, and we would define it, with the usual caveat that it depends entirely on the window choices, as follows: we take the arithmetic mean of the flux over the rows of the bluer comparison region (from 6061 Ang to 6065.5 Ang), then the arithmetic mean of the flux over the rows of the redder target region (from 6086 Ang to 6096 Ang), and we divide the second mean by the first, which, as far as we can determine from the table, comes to 0.92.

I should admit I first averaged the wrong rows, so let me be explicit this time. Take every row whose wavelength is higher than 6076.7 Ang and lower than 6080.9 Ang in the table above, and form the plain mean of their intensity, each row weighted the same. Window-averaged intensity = 57.3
